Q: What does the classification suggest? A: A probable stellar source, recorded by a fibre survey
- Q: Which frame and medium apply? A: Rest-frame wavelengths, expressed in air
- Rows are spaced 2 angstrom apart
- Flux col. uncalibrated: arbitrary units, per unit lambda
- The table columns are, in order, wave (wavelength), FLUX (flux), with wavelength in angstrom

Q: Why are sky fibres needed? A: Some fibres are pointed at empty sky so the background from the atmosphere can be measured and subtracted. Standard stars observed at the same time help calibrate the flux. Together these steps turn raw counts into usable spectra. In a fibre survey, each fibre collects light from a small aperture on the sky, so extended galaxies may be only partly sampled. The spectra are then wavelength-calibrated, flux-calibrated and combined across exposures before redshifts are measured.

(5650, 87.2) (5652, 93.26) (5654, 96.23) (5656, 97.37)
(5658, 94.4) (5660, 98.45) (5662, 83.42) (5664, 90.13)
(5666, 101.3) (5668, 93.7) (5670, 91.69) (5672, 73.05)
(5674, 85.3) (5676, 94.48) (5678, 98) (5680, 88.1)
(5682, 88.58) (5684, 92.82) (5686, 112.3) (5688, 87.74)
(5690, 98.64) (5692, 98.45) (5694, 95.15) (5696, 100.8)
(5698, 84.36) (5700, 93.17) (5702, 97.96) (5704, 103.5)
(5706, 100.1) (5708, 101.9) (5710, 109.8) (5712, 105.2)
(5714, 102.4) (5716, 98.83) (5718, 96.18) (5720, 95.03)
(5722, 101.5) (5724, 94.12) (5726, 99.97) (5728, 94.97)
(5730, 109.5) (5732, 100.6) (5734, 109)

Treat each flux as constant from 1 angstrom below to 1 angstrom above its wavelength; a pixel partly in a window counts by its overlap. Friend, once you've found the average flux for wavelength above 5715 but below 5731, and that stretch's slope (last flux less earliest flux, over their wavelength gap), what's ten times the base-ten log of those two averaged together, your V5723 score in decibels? 17.0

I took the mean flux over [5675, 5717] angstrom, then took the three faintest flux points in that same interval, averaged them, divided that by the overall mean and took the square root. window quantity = 0.942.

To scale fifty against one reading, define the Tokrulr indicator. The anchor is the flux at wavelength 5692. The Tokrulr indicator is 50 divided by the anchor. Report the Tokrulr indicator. 0.508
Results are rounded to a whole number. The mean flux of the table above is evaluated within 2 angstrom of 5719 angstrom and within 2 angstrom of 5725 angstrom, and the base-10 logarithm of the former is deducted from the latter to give 95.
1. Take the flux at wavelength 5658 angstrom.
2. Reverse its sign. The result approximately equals -94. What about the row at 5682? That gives -89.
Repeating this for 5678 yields -98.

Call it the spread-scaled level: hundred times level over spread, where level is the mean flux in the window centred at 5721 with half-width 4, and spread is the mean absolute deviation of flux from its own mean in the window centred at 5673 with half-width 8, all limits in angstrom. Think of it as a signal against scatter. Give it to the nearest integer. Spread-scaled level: 1508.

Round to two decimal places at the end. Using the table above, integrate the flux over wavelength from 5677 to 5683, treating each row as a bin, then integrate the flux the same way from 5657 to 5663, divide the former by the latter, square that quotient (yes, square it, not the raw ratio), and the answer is 0.99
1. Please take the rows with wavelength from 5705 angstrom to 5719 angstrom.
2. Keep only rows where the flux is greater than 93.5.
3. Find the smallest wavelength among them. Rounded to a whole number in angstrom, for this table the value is 5706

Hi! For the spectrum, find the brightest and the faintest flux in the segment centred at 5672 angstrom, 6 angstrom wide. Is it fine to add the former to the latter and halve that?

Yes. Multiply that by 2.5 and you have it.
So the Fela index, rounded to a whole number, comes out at 206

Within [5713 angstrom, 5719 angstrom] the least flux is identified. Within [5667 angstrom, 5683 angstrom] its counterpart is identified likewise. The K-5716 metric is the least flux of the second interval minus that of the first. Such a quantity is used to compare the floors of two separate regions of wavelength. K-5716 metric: -23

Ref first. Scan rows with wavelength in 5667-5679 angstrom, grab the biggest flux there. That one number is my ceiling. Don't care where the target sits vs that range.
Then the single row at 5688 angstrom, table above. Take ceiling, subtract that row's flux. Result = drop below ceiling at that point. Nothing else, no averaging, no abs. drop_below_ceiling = 10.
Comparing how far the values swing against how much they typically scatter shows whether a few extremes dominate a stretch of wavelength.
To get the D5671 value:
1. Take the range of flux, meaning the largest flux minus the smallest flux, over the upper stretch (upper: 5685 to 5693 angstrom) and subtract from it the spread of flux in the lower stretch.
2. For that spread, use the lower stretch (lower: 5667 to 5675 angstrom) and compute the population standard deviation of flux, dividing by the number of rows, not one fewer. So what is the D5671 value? 17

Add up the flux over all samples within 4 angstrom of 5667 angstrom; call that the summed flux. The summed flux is 377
